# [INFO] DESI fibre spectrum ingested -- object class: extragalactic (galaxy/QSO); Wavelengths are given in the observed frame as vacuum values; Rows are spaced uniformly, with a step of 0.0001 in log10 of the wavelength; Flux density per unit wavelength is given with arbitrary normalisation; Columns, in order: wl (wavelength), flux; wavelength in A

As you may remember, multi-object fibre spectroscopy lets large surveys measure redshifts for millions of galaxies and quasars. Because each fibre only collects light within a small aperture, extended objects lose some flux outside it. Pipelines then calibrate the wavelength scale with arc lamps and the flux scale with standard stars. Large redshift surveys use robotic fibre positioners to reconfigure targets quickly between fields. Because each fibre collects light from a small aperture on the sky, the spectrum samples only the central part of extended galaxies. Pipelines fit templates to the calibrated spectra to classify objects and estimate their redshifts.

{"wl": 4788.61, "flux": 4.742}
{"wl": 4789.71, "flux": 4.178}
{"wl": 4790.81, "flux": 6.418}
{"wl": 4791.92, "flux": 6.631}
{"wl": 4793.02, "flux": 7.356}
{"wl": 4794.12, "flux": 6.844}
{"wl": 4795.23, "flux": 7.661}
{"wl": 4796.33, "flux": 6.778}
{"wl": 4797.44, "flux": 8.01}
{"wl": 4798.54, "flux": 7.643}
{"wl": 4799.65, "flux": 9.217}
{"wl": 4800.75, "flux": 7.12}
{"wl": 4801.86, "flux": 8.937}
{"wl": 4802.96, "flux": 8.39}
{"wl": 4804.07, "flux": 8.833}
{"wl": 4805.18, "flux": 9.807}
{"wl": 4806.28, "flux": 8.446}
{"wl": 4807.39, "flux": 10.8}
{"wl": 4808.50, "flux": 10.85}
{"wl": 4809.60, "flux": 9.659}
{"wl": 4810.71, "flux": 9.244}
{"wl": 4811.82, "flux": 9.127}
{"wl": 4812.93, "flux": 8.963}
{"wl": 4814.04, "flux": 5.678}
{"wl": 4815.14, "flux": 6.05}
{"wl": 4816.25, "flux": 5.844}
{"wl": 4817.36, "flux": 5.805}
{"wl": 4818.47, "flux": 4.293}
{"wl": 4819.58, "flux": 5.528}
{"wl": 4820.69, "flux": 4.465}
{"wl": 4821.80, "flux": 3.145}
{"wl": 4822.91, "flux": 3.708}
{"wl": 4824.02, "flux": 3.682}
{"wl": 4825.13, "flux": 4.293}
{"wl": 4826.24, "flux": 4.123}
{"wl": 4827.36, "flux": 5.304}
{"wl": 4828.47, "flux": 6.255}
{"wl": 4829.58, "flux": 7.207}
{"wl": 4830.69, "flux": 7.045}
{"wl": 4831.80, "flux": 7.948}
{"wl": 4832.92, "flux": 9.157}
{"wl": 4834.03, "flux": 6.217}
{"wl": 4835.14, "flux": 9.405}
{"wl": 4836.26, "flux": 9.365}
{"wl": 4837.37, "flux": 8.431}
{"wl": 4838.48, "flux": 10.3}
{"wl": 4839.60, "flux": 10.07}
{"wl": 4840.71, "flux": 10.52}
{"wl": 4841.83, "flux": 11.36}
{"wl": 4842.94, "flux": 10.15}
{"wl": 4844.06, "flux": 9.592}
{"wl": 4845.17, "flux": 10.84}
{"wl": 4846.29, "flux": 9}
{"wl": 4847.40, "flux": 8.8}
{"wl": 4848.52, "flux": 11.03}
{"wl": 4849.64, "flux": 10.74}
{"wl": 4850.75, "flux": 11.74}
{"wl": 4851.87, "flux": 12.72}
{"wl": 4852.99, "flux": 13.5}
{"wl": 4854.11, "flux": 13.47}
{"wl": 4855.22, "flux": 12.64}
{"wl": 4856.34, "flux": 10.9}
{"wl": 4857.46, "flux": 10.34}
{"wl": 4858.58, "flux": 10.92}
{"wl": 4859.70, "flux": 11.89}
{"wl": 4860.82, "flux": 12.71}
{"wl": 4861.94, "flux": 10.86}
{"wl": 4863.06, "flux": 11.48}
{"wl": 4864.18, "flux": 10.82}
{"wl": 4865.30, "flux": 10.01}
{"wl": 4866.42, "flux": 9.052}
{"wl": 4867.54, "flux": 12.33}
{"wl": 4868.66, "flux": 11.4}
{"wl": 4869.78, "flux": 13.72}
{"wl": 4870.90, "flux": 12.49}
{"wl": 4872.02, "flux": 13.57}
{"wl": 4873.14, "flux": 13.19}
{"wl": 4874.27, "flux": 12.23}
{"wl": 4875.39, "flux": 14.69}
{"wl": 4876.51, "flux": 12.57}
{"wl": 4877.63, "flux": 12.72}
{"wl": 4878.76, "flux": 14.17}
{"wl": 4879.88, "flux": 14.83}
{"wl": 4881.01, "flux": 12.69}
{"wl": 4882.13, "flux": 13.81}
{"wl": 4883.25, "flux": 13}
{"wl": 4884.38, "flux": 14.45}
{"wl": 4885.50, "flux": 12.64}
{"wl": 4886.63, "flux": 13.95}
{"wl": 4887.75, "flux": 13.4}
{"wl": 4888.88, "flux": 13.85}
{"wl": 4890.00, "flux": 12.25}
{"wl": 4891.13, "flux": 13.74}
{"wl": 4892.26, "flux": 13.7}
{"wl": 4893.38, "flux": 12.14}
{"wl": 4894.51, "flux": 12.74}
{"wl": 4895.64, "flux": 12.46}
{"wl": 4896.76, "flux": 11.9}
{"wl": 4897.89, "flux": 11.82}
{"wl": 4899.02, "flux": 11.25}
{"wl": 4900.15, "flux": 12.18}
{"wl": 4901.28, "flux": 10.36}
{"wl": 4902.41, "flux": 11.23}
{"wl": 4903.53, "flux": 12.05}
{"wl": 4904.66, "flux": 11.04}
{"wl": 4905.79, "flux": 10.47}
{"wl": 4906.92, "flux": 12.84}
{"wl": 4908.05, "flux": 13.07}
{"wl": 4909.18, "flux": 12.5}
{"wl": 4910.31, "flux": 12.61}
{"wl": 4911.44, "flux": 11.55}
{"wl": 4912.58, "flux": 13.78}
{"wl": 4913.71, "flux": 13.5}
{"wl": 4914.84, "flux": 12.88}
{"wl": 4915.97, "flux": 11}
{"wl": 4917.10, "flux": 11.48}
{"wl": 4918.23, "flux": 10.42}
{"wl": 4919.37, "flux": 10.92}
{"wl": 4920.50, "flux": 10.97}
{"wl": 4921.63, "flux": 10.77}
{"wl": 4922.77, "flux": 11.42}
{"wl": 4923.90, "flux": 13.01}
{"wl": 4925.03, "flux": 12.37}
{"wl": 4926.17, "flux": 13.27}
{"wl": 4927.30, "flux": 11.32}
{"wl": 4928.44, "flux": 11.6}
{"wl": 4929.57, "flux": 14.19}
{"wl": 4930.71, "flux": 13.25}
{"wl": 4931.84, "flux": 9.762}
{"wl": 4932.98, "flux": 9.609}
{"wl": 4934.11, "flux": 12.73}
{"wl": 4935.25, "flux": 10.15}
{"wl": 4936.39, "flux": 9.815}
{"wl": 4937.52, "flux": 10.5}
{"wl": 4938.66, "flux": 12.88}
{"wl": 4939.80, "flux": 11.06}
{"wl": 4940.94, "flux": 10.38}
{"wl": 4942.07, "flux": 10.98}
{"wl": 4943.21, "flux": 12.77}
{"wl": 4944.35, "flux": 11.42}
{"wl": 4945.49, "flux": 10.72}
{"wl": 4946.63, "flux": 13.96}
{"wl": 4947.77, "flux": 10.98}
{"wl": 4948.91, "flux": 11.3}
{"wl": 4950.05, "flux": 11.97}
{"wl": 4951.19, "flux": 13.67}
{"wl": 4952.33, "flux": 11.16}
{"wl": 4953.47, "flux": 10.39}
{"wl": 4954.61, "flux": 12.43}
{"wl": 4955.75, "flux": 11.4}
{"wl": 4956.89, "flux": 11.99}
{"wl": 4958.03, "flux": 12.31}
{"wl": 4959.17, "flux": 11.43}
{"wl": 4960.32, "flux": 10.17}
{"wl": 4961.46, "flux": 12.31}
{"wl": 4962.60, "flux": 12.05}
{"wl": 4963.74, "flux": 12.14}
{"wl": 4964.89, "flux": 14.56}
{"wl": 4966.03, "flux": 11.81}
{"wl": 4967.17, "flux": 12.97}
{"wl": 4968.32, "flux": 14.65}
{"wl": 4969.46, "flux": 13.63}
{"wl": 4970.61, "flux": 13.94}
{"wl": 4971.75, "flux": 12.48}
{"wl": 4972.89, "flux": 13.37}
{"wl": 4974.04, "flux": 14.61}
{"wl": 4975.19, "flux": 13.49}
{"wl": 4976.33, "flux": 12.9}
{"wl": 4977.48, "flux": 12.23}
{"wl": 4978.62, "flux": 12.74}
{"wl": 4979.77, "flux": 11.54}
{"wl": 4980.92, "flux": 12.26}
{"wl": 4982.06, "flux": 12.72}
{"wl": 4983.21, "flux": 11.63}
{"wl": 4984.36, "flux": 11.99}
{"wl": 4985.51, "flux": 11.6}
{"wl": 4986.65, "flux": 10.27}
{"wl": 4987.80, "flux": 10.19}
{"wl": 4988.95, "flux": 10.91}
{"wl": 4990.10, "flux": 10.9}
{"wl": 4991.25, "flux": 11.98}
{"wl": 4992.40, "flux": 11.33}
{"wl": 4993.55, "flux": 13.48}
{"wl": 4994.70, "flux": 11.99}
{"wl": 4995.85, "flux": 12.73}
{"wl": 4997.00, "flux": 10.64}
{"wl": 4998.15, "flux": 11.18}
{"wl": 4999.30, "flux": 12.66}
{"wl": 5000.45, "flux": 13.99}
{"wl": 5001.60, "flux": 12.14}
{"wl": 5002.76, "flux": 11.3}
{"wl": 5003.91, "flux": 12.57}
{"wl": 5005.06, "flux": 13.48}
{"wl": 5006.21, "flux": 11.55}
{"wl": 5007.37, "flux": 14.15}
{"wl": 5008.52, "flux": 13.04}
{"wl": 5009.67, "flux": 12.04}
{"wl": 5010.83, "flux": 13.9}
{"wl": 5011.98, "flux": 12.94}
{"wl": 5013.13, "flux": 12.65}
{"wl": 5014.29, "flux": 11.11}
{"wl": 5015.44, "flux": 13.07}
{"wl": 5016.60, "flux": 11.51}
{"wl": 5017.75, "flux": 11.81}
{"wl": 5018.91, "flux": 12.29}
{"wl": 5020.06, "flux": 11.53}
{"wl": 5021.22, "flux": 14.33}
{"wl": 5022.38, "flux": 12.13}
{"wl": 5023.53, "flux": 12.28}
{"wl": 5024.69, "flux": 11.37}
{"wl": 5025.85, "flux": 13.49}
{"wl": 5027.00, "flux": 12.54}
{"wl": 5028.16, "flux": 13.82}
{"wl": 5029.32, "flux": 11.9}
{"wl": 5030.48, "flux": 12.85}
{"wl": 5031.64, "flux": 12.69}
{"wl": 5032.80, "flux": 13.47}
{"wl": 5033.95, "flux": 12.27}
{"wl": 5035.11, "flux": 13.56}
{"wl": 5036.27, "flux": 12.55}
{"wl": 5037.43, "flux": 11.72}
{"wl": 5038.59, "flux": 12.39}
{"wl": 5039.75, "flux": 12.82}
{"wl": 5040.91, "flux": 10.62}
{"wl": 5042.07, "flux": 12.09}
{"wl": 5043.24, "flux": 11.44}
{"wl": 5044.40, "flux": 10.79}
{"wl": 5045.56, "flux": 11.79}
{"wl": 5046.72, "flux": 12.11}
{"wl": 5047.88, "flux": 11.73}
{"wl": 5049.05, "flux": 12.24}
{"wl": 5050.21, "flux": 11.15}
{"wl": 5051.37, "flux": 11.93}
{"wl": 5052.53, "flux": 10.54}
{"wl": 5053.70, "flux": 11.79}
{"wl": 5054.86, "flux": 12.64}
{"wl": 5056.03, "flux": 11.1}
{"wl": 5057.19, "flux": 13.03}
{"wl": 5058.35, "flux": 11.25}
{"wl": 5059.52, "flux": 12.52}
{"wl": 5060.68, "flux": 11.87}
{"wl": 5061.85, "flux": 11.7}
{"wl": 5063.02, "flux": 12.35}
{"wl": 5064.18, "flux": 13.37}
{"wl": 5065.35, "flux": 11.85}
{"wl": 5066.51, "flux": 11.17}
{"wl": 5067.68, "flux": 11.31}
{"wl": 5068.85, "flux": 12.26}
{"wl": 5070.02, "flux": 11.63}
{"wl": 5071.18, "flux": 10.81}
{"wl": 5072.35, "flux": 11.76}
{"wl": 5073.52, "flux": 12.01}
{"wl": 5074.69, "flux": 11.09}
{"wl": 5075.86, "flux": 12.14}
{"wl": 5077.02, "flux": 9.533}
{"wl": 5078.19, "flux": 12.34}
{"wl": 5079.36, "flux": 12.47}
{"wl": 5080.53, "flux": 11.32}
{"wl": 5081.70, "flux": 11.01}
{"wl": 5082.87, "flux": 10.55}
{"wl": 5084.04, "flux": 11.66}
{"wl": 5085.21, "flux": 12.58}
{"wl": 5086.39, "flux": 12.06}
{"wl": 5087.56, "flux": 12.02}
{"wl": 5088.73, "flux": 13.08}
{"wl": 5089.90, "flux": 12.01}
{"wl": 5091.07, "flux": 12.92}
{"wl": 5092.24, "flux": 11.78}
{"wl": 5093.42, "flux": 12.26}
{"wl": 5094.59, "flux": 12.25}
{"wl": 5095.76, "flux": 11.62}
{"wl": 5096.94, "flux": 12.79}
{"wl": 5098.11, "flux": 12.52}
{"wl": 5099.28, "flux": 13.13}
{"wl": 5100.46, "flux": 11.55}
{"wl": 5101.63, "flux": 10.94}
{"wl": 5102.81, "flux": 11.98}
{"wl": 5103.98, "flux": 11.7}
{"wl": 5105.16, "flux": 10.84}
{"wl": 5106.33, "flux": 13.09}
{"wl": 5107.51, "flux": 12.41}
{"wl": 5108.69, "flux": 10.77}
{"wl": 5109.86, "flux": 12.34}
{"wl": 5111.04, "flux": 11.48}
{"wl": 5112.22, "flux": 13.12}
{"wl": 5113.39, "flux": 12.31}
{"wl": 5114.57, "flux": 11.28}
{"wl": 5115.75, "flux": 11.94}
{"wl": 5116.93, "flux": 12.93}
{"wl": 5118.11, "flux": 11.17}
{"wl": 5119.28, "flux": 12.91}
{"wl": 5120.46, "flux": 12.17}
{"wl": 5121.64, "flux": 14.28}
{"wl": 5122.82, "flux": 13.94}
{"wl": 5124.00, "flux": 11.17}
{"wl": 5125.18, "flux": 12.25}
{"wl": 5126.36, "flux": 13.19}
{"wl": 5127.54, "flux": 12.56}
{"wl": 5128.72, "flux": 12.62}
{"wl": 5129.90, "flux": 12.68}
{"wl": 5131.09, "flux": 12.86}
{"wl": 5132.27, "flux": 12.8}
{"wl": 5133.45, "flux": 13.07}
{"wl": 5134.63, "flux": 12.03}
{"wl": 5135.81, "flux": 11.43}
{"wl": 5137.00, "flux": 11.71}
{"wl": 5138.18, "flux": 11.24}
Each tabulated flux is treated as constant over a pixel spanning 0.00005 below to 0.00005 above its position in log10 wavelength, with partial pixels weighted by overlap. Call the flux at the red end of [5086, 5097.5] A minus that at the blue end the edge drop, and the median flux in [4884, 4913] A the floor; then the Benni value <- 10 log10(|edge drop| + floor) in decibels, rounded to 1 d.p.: 11.2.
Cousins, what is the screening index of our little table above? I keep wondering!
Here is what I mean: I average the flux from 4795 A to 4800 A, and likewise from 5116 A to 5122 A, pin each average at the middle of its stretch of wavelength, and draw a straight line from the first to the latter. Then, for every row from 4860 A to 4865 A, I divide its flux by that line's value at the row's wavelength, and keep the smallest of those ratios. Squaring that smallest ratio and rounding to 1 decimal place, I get 1.5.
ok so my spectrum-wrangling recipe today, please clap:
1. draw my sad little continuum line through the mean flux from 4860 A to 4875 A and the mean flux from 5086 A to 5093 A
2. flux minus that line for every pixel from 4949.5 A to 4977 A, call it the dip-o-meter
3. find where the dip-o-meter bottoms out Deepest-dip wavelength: 4960.32 A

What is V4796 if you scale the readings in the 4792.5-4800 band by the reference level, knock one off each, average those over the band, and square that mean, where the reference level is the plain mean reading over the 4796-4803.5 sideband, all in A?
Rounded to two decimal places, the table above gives 0.00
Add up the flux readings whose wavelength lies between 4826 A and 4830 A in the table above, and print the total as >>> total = 22.9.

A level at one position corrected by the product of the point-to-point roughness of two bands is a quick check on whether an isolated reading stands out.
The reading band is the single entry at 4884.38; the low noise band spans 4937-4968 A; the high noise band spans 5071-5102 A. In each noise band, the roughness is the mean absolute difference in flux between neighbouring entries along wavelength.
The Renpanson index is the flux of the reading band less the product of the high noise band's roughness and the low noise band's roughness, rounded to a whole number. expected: 13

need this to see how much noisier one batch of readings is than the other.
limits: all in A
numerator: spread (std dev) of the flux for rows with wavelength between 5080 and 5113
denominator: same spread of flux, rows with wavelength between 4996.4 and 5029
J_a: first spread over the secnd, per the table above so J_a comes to 0.74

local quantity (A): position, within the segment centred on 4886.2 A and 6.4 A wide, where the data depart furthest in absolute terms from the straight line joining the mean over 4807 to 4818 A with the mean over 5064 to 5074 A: 4884.38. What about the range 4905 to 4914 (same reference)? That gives 4912.58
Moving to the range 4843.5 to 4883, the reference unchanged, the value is 4879.88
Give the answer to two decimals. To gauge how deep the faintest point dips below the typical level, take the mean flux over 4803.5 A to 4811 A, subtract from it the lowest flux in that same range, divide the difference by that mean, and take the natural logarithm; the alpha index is -2.07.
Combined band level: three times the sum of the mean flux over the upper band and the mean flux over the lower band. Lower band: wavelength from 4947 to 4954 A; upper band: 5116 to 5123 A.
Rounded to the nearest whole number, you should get 73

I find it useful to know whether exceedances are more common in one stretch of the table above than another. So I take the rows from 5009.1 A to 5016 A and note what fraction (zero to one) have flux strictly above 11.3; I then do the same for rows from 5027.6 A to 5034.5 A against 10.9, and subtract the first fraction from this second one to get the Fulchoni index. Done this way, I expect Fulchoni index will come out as 0.17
